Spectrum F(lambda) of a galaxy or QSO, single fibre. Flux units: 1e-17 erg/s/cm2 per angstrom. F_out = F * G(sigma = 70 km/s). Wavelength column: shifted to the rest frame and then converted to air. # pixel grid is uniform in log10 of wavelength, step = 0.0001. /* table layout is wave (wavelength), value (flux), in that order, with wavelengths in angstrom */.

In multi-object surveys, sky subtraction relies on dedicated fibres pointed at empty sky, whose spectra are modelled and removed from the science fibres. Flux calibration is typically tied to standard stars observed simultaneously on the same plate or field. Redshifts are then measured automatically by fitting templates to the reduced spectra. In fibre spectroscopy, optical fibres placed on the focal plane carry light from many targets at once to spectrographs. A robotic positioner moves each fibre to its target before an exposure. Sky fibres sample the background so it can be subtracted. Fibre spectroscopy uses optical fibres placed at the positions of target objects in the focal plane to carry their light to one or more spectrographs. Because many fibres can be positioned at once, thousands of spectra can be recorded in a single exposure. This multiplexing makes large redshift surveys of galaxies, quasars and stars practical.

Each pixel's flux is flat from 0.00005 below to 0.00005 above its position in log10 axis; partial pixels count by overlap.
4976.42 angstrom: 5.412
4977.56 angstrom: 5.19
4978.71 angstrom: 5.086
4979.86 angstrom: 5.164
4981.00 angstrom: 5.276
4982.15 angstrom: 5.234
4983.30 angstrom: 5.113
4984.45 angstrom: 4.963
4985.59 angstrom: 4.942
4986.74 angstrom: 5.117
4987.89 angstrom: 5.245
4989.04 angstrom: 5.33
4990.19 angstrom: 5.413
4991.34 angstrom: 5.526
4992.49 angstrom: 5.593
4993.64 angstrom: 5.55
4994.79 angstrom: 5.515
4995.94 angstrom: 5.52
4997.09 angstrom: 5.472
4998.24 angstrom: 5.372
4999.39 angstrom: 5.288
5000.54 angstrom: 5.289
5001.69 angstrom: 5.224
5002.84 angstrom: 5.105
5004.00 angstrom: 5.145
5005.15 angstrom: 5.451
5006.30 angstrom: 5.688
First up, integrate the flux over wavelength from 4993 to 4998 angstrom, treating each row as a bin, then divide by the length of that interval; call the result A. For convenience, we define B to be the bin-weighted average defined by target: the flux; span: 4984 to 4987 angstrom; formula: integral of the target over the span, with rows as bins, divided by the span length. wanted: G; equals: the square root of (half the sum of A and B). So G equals 2.293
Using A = 5.51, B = 5.01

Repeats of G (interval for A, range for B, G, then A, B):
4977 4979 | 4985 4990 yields 2.271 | 5.14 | 5.18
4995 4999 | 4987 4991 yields 2.321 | 5.46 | 5.32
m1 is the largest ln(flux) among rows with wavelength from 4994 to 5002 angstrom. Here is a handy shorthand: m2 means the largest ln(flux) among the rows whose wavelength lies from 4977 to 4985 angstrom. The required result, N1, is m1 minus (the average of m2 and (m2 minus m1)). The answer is 0.90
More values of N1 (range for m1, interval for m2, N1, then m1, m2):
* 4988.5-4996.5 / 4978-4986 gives 0.92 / 1.722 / 1.66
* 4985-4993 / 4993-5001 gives 0.87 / 1.722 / 1.71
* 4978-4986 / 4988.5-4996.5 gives 0.77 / 1.663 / 1.72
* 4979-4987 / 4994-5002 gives 0.79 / 1.663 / 1.71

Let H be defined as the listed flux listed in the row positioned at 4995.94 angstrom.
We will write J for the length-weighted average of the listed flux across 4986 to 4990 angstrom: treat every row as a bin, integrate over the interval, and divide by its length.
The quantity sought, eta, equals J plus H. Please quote 10.7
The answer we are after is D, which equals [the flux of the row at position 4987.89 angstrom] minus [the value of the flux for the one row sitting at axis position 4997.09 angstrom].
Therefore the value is -0.23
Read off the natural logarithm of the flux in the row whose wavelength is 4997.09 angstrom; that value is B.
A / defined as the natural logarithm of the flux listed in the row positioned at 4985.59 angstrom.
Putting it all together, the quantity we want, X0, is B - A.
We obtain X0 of 0.10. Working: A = 1.60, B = 1.70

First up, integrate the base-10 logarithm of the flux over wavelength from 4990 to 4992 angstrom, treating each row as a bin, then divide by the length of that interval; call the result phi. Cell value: 0.739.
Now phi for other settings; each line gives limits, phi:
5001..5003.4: 0.715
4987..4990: 0.722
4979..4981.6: 0.717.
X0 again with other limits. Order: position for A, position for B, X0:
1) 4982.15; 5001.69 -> 0.00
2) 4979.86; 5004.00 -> 0.00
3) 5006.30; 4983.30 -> -0.11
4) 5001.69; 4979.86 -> -0.01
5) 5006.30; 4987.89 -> -0.08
